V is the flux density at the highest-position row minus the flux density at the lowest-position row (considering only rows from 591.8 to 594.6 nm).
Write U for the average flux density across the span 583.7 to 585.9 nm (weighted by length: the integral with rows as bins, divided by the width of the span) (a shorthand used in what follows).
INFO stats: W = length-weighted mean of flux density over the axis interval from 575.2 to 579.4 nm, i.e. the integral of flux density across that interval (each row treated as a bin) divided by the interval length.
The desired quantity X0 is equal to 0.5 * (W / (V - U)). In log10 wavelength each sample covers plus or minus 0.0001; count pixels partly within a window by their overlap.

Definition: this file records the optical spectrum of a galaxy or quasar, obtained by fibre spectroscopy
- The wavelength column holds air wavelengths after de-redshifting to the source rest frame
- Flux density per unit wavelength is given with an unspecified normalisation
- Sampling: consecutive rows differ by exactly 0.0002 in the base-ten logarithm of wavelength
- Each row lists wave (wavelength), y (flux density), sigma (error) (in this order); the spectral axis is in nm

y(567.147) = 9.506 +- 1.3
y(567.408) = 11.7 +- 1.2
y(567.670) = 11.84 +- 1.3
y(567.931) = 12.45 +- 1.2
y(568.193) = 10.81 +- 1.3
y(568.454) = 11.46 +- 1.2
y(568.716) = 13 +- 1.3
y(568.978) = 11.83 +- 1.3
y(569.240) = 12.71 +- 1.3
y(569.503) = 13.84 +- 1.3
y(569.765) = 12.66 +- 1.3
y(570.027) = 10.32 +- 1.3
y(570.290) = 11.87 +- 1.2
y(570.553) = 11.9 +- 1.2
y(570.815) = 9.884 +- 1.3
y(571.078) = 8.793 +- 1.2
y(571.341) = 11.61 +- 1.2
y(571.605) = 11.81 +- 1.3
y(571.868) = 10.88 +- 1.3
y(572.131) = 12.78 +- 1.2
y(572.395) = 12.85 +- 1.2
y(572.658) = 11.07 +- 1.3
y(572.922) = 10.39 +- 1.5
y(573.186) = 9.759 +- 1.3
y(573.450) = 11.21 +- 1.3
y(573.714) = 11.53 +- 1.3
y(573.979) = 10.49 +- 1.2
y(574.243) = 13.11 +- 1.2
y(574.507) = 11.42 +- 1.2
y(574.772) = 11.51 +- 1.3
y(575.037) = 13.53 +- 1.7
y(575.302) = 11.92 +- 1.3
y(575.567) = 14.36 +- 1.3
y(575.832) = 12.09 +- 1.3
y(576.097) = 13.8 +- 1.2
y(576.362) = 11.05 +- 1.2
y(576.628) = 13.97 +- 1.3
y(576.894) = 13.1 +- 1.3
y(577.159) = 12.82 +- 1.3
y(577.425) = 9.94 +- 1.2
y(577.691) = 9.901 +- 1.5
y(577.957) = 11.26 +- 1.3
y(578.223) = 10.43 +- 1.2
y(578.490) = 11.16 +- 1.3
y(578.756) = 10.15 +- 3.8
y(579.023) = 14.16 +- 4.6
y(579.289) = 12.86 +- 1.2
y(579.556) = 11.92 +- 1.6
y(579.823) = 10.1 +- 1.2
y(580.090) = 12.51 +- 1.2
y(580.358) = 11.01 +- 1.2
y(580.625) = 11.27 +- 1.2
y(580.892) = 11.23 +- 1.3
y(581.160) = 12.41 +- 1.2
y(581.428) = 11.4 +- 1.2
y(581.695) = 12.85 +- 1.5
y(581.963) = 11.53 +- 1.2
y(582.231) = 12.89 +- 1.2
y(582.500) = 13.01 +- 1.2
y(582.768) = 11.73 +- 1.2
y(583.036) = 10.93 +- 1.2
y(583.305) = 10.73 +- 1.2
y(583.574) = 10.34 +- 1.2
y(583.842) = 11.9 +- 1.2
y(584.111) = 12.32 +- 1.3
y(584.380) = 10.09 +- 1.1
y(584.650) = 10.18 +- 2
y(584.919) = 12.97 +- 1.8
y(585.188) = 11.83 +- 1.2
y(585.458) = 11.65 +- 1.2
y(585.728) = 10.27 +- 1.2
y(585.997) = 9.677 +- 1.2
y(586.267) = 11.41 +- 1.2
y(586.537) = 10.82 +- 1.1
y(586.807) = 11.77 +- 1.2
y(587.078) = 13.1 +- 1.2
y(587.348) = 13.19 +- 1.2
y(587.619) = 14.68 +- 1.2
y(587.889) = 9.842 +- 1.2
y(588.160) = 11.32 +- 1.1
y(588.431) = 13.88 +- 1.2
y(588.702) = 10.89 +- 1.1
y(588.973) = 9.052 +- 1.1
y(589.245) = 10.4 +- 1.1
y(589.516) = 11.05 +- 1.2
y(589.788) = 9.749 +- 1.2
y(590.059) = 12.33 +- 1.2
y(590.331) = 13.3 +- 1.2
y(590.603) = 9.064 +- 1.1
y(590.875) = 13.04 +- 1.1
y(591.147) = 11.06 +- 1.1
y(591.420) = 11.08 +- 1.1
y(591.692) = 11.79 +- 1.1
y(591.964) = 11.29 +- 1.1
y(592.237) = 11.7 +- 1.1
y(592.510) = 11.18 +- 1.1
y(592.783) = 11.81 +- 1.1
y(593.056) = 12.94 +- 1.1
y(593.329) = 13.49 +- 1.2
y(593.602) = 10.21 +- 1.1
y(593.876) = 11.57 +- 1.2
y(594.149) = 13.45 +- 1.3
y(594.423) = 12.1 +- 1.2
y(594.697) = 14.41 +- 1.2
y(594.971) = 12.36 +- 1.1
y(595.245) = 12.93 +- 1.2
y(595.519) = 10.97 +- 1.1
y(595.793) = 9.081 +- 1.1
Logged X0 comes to -0.57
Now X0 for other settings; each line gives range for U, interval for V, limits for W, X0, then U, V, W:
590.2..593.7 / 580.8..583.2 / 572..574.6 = -0.48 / 11.7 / -0.3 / 11.5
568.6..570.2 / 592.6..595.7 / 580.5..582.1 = -0.45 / 12.4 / -0.8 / 11.8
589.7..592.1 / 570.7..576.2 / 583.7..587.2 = -0.76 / 11.4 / 3.9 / 11.4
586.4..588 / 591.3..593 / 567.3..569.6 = -0.53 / 12.3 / 0.7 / 12.2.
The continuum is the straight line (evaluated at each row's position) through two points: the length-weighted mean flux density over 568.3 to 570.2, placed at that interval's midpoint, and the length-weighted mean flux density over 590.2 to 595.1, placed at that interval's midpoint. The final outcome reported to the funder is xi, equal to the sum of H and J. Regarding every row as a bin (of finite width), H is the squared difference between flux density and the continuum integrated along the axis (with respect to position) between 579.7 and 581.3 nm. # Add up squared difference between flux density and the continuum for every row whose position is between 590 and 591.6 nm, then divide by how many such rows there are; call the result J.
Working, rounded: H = 2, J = 2.2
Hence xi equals 4.1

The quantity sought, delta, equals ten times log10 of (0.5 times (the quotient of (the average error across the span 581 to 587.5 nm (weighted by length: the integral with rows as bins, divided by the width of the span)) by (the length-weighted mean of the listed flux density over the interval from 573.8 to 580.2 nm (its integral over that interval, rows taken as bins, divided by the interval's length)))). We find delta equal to -12.8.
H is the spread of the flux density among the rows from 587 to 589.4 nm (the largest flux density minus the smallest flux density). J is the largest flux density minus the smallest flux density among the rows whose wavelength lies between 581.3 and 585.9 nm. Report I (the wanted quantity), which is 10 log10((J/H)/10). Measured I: -12.8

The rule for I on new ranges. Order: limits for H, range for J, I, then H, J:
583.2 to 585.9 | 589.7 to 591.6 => -8.3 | 2.9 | 4.2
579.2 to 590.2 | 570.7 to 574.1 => -11.4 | 5.6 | 4.1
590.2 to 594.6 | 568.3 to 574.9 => -9.4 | 4.4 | 5.0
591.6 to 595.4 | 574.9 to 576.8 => -11.0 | 4.2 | 3.3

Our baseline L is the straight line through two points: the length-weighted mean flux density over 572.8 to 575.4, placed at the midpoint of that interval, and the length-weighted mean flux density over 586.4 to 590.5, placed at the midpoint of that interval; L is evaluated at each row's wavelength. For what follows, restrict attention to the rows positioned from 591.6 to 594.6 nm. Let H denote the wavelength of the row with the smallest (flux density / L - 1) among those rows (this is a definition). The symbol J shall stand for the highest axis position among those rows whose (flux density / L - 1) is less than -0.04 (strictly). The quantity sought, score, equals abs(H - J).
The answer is 0.00 nm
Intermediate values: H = 593.602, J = 593.602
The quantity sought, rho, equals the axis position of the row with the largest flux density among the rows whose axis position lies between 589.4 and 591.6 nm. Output 590.331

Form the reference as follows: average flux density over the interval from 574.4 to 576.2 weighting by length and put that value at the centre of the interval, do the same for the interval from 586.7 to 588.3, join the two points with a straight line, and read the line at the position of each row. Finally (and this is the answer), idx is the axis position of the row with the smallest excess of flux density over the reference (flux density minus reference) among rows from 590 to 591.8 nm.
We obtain 590.603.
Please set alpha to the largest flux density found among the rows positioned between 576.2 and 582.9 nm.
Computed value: 14.16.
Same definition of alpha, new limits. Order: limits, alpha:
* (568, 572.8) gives 13.84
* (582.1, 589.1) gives 14.68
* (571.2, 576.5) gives 14.36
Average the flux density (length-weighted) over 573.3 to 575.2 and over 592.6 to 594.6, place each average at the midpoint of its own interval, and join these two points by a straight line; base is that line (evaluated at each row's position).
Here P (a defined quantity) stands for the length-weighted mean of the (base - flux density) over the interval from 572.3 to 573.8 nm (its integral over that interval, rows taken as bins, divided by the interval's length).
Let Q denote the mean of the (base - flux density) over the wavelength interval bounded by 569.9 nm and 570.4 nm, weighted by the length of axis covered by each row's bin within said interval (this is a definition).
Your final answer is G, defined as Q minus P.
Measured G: -0.1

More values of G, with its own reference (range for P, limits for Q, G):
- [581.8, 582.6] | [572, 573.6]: 0.9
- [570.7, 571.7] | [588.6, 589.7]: 0.6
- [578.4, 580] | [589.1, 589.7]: 1.4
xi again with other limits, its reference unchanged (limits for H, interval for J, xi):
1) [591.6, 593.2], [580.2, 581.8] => 1.3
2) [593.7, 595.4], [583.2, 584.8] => 4.8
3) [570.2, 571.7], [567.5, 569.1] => 5.3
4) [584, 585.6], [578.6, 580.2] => 4.5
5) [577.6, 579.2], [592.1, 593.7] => 5.7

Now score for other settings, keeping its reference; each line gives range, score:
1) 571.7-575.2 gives 0.79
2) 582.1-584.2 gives 0.00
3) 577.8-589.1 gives 0.00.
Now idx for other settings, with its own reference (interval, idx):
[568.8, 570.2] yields 570.027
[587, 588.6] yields 587.889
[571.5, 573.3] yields 573.186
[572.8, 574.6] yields 573.186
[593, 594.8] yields 593.602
